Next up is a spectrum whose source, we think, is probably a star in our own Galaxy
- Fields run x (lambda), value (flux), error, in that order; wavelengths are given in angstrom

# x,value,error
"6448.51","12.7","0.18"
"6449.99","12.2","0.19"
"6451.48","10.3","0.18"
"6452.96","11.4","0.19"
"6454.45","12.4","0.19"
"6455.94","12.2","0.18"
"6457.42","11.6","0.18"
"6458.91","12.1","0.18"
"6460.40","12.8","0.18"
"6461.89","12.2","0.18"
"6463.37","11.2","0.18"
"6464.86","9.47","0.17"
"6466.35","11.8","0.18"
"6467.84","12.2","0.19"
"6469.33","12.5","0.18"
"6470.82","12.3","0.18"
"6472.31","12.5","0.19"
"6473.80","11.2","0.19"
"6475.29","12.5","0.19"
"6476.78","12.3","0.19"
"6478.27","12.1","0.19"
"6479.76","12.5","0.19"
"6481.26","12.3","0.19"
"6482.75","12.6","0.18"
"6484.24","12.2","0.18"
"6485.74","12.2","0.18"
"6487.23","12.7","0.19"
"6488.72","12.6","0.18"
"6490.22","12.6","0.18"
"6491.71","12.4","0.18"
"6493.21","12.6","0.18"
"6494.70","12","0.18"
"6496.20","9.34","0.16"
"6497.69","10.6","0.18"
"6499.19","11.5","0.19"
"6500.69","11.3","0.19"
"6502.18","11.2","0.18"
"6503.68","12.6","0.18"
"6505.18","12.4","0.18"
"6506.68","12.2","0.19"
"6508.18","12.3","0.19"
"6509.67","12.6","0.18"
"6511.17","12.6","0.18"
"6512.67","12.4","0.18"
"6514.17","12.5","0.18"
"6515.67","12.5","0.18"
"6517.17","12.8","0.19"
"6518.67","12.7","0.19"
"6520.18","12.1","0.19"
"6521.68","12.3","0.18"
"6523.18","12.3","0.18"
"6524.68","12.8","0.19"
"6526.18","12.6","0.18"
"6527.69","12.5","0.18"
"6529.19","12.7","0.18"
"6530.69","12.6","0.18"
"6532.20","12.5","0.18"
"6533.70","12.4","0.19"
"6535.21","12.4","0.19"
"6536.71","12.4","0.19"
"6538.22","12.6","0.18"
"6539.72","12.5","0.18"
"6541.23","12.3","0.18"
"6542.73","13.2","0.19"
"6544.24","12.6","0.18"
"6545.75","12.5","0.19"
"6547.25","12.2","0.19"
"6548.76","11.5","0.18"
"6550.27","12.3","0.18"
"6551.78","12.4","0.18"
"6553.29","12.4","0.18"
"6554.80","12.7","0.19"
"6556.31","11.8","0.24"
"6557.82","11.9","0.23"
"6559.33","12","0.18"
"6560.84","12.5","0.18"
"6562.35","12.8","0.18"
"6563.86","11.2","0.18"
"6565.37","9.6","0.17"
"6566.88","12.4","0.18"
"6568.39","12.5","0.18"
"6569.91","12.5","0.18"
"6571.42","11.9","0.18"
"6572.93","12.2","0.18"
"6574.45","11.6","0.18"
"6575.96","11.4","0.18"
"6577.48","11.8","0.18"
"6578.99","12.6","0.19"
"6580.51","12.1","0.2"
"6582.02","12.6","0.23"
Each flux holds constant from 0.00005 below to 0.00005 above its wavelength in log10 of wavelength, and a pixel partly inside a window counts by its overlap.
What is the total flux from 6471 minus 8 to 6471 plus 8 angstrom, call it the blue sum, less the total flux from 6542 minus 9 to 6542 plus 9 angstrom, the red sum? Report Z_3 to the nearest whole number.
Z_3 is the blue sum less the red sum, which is -19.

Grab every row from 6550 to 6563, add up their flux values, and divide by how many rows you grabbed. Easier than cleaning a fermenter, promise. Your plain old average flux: 12.3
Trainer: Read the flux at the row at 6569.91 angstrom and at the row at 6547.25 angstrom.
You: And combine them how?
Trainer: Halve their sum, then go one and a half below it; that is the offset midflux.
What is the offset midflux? 10.85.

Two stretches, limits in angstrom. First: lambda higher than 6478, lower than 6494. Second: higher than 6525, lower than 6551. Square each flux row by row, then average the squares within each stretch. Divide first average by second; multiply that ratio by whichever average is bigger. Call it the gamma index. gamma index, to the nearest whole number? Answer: 155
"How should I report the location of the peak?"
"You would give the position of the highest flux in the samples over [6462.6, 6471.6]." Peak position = 6469.33 angstrom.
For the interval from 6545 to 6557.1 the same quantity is 6554.80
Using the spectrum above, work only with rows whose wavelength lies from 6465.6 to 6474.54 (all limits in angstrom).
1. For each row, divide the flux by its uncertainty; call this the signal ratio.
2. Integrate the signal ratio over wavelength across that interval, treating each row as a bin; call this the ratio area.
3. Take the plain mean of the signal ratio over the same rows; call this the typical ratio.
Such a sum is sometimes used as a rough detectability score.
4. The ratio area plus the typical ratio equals 650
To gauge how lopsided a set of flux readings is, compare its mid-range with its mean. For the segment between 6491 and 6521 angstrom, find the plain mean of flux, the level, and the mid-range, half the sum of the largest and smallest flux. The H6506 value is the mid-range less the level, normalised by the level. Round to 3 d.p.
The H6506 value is -0.080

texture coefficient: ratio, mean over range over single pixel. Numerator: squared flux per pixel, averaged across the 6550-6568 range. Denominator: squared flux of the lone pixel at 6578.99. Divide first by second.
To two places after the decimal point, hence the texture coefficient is 0.91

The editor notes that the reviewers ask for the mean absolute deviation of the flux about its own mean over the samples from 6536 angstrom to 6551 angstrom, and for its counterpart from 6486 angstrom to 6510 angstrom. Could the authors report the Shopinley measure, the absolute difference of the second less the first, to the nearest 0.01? 0.45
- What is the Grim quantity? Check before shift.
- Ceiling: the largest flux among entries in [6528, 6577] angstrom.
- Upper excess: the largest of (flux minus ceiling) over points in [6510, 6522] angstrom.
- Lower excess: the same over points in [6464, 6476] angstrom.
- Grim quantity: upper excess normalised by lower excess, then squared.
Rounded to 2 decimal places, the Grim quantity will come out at 0.33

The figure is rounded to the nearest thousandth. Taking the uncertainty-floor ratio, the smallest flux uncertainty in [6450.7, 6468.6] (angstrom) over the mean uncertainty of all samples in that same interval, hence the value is 0.936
